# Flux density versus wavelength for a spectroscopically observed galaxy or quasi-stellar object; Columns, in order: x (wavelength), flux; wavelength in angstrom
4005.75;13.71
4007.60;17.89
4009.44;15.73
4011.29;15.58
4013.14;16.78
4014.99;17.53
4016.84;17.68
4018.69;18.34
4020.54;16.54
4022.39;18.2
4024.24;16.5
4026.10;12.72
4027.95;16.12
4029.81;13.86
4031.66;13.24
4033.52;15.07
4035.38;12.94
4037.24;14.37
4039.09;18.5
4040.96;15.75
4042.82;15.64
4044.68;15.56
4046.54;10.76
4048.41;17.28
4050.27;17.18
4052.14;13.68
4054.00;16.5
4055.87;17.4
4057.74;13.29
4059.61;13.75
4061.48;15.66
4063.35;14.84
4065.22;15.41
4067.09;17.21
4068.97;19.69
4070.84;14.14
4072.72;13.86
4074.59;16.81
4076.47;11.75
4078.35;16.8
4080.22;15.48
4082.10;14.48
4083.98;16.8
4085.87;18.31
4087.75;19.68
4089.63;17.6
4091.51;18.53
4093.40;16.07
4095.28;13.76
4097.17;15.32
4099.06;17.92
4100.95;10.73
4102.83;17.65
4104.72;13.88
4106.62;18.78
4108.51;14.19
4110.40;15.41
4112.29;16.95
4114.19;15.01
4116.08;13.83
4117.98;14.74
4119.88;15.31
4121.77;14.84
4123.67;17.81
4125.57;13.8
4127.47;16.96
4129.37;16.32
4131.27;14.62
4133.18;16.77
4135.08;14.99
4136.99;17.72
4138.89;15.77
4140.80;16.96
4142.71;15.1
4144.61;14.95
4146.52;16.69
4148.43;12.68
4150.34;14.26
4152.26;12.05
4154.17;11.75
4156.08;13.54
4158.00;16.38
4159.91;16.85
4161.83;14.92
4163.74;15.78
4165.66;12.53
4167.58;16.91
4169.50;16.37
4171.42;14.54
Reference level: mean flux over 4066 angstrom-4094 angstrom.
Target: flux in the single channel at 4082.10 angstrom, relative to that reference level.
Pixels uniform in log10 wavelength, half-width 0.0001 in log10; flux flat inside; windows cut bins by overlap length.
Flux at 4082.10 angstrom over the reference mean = 0.88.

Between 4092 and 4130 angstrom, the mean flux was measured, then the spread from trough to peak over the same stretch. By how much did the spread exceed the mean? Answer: -7.4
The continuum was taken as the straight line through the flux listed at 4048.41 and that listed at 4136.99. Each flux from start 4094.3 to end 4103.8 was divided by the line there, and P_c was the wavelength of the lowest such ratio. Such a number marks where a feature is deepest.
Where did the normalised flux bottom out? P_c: 4100.95 angstrom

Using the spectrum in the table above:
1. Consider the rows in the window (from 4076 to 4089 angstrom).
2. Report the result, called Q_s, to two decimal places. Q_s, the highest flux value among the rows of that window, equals 19.68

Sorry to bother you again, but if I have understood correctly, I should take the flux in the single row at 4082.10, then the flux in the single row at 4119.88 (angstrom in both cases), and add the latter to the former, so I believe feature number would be 29.8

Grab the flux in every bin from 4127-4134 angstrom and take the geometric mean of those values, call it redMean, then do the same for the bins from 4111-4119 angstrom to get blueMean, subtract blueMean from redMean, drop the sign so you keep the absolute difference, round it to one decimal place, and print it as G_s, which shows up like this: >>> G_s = 1.0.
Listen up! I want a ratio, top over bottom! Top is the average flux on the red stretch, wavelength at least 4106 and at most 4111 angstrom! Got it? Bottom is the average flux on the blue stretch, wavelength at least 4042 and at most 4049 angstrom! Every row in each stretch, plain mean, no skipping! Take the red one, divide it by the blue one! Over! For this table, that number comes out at 1.09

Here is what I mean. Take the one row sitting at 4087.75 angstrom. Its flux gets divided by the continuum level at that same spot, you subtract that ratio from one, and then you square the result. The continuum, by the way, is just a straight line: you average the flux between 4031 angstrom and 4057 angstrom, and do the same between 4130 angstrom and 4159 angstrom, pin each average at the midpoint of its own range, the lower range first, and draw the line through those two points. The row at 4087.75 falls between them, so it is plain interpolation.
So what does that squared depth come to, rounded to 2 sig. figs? 0.090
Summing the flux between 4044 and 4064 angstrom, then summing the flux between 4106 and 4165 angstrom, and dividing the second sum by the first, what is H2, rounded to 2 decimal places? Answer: 2.87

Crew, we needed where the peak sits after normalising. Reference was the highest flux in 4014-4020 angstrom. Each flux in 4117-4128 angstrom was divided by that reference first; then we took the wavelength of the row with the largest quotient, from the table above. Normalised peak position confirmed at 4123.67 angstrom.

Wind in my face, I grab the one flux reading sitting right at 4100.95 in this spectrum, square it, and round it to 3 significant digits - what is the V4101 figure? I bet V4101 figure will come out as 115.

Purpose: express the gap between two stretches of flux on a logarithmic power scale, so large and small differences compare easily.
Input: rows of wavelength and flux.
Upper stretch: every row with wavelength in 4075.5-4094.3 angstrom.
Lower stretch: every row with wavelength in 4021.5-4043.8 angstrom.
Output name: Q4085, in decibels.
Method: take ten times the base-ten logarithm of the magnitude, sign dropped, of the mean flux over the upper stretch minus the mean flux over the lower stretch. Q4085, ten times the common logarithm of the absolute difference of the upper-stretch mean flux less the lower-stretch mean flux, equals 1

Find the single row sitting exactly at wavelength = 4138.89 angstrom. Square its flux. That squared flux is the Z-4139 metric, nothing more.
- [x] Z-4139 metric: 249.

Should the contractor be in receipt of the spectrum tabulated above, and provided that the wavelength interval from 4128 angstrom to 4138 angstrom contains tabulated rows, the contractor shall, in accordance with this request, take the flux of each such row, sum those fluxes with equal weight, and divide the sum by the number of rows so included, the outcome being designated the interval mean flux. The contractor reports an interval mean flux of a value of 16.1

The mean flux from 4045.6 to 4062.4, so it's 15.1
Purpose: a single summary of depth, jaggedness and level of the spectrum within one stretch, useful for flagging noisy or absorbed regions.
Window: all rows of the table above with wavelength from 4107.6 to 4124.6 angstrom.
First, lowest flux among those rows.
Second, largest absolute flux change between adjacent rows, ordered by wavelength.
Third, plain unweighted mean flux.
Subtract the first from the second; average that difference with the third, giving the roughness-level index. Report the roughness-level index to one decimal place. 2.2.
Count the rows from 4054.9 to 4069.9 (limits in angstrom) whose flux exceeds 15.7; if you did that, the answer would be 3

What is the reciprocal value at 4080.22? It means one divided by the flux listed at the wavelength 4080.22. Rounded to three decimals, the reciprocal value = 0.065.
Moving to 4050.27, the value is 0.058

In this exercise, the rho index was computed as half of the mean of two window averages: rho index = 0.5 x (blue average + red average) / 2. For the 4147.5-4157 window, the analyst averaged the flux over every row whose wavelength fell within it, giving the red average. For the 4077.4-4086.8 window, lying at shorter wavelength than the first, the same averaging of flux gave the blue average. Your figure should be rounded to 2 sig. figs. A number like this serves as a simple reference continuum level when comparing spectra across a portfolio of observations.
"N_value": 7.3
